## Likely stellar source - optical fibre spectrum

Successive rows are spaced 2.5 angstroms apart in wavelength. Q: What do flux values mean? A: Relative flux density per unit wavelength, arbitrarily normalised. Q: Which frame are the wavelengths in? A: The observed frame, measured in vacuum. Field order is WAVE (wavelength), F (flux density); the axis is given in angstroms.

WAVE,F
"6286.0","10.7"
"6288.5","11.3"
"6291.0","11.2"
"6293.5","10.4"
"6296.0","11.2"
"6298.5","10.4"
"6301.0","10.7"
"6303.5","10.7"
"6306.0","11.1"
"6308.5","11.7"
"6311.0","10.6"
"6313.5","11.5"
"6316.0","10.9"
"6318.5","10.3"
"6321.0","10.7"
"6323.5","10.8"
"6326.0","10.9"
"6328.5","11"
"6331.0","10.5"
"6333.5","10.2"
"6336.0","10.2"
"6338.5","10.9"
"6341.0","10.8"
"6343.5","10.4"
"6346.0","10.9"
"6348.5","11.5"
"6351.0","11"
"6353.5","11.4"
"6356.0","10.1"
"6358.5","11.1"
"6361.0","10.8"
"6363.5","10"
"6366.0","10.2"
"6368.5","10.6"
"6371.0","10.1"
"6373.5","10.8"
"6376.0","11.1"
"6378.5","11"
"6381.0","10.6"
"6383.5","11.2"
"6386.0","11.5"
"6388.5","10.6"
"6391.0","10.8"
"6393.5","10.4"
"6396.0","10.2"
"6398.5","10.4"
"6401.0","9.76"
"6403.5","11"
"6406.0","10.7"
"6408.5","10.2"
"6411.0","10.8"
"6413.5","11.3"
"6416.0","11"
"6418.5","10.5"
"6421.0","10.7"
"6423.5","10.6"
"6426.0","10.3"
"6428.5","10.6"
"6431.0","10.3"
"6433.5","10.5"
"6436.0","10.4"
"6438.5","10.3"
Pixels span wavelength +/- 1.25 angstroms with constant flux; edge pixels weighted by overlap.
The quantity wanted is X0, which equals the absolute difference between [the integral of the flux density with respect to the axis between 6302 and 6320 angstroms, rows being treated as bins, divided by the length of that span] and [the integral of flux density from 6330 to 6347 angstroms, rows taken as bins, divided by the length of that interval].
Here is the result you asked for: 0.41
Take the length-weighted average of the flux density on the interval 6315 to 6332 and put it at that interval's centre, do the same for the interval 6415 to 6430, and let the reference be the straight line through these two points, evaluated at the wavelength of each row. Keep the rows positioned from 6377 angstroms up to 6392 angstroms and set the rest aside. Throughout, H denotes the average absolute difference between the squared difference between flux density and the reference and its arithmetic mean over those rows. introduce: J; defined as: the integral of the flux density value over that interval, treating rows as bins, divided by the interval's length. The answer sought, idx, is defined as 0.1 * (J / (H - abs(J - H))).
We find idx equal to -0.104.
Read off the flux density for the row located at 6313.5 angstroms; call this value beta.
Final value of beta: 11.5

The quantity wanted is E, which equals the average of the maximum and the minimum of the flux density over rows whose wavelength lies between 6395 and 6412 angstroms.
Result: 10.4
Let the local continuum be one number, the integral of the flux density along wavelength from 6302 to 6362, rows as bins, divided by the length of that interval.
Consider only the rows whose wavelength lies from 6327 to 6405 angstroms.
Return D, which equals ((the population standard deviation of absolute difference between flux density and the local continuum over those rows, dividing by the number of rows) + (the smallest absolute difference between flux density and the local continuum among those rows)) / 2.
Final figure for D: 0.154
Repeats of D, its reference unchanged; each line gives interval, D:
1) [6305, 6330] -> 0.153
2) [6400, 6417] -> 0.188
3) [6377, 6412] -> 0.159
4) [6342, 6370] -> 0.151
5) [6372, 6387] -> 0.115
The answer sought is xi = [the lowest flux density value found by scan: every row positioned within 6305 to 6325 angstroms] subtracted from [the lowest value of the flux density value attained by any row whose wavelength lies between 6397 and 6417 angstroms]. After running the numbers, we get -0.54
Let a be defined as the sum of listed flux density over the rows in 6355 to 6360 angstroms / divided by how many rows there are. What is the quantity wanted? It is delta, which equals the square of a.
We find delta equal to 112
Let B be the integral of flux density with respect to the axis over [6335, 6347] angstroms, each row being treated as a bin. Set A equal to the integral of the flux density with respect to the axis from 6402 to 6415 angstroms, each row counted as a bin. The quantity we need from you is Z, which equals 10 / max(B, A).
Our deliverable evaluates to 0.0713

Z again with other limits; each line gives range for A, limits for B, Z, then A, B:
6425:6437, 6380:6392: 0.0761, 125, 131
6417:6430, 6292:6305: 0.0719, 137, 139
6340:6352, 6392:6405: 0.0742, 131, 135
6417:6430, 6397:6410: 0.0730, 137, 135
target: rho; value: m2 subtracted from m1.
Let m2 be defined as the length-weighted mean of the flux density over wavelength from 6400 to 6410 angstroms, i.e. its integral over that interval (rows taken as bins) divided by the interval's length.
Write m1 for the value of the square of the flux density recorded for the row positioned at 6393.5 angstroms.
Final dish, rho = 98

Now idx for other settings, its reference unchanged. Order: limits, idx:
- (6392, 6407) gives -0.104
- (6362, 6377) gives -0.103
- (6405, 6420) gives -0.102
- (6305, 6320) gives -0.106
